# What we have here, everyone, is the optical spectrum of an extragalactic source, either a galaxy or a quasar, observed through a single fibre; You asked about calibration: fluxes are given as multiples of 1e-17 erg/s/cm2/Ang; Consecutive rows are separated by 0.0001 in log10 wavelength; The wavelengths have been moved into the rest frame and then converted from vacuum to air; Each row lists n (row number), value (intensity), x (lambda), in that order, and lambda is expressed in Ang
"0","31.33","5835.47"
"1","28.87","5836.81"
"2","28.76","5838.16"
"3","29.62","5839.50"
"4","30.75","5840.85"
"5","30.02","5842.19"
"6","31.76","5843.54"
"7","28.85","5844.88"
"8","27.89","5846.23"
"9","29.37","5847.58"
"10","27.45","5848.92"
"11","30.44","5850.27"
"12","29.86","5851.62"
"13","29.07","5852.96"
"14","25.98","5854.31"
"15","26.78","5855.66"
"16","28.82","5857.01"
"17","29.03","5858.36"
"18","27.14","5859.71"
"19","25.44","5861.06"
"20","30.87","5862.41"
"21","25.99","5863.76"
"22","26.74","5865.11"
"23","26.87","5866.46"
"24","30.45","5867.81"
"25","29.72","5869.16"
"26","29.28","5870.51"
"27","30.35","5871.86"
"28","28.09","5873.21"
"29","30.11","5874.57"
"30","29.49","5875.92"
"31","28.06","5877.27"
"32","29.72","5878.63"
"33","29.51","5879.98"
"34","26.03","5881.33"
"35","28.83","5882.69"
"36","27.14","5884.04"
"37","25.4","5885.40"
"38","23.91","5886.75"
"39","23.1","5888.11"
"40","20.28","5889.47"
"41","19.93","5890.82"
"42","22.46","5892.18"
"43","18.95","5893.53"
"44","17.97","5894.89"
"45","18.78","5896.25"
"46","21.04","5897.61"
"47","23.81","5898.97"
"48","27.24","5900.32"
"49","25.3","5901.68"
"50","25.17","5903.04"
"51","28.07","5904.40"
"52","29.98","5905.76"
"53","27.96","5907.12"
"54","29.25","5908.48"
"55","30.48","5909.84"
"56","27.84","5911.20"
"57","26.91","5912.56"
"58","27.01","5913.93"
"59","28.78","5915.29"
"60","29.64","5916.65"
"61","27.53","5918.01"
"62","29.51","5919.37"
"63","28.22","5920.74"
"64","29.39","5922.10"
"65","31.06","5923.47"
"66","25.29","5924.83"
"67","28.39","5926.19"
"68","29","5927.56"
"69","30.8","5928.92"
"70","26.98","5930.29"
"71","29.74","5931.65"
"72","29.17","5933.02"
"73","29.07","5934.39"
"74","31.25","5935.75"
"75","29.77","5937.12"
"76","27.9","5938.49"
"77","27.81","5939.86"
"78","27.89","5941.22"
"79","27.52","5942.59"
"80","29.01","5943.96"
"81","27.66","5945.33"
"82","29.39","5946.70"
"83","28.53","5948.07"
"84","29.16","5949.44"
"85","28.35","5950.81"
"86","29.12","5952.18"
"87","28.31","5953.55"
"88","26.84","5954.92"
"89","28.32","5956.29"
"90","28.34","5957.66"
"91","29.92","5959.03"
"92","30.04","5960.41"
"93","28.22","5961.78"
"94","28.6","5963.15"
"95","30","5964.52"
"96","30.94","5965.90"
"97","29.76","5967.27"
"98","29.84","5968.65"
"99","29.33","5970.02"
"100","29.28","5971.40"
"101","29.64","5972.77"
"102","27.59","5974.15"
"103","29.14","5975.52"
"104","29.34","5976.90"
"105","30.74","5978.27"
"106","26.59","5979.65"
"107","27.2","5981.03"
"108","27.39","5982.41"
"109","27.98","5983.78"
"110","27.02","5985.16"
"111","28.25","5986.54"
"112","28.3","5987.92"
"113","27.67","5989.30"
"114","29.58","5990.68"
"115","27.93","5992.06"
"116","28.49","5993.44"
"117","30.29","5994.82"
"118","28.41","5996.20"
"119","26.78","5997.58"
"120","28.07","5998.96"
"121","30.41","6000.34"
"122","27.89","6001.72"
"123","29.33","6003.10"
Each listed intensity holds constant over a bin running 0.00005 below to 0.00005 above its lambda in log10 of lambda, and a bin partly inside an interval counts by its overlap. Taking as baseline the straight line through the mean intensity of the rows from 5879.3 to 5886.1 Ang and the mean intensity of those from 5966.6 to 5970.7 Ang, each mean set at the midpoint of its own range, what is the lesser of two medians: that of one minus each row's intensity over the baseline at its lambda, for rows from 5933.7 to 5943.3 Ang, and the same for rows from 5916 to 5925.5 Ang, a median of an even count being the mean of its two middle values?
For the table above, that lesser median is -0.03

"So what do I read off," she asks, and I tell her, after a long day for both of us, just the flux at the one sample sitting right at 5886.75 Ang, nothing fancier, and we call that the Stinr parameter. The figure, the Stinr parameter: 23.91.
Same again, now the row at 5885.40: 25.4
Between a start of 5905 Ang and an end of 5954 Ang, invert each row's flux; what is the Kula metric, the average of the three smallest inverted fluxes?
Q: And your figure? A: 0.0322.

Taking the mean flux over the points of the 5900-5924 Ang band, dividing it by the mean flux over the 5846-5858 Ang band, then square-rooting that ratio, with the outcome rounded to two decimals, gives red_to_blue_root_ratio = 1.00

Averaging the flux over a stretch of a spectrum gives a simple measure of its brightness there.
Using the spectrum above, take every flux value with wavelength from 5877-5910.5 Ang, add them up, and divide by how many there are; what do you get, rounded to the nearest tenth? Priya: 25.1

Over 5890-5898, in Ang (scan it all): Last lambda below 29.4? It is 5897.61 Ang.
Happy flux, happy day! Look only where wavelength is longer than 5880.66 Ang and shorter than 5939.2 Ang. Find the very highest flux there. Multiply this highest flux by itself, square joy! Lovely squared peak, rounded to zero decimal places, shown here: 977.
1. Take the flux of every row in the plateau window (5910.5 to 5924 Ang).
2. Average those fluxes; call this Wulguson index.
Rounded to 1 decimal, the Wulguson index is 28.6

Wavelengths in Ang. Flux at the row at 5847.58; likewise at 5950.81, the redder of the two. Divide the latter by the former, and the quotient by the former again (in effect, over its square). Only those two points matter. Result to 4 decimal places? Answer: 0.0329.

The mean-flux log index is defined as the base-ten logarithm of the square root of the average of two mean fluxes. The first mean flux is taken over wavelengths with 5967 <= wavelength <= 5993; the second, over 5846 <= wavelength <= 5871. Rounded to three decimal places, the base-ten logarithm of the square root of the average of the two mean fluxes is 0.727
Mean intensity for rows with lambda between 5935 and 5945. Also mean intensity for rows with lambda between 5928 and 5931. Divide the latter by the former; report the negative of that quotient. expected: -1.01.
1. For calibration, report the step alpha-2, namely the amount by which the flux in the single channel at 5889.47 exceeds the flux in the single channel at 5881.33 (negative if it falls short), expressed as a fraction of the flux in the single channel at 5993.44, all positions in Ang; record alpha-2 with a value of -0.20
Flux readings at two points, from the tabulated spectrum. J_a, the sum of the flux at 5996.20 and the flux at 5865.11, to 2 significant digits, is 55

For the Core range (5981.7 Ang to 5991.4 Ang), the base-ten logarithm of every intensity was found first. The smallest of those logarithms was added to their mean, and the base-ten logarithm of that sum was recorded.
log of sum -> 0.459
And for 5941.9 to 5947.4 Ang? 0.461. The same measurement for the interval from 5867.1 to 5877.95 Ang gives 0.465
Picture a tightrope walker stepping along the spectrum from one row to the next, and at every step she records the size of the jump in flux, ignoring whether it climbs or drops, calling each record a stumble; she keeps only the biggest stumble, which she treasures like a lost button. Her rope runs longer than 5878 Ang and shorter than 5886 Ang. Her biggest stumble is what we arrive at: 3.5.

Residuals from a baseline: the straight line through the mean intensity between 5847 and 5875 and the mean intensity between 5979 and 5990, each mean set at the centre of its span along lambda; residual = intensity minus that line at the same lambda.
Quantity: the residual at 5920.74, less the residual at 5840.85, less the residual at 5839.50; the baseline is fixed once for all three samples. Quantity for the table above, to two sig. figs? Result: -2.9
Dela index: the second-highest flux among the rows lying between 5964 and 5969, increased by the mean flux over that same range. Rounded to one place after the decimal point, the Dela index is 60.1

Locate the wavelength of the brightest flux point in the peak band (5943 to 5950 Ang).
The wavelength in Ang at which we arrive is 5946.70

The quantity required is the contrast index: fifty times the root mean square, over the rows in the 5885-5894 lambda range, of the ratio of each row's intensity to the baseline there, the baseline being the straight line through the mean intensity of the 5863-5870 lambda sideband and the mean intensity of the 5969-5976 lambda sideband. 39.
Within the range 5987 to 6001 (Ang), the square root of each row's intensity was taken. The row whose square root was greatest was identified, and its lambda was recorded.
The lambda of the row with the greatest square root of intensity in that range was 6000.34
